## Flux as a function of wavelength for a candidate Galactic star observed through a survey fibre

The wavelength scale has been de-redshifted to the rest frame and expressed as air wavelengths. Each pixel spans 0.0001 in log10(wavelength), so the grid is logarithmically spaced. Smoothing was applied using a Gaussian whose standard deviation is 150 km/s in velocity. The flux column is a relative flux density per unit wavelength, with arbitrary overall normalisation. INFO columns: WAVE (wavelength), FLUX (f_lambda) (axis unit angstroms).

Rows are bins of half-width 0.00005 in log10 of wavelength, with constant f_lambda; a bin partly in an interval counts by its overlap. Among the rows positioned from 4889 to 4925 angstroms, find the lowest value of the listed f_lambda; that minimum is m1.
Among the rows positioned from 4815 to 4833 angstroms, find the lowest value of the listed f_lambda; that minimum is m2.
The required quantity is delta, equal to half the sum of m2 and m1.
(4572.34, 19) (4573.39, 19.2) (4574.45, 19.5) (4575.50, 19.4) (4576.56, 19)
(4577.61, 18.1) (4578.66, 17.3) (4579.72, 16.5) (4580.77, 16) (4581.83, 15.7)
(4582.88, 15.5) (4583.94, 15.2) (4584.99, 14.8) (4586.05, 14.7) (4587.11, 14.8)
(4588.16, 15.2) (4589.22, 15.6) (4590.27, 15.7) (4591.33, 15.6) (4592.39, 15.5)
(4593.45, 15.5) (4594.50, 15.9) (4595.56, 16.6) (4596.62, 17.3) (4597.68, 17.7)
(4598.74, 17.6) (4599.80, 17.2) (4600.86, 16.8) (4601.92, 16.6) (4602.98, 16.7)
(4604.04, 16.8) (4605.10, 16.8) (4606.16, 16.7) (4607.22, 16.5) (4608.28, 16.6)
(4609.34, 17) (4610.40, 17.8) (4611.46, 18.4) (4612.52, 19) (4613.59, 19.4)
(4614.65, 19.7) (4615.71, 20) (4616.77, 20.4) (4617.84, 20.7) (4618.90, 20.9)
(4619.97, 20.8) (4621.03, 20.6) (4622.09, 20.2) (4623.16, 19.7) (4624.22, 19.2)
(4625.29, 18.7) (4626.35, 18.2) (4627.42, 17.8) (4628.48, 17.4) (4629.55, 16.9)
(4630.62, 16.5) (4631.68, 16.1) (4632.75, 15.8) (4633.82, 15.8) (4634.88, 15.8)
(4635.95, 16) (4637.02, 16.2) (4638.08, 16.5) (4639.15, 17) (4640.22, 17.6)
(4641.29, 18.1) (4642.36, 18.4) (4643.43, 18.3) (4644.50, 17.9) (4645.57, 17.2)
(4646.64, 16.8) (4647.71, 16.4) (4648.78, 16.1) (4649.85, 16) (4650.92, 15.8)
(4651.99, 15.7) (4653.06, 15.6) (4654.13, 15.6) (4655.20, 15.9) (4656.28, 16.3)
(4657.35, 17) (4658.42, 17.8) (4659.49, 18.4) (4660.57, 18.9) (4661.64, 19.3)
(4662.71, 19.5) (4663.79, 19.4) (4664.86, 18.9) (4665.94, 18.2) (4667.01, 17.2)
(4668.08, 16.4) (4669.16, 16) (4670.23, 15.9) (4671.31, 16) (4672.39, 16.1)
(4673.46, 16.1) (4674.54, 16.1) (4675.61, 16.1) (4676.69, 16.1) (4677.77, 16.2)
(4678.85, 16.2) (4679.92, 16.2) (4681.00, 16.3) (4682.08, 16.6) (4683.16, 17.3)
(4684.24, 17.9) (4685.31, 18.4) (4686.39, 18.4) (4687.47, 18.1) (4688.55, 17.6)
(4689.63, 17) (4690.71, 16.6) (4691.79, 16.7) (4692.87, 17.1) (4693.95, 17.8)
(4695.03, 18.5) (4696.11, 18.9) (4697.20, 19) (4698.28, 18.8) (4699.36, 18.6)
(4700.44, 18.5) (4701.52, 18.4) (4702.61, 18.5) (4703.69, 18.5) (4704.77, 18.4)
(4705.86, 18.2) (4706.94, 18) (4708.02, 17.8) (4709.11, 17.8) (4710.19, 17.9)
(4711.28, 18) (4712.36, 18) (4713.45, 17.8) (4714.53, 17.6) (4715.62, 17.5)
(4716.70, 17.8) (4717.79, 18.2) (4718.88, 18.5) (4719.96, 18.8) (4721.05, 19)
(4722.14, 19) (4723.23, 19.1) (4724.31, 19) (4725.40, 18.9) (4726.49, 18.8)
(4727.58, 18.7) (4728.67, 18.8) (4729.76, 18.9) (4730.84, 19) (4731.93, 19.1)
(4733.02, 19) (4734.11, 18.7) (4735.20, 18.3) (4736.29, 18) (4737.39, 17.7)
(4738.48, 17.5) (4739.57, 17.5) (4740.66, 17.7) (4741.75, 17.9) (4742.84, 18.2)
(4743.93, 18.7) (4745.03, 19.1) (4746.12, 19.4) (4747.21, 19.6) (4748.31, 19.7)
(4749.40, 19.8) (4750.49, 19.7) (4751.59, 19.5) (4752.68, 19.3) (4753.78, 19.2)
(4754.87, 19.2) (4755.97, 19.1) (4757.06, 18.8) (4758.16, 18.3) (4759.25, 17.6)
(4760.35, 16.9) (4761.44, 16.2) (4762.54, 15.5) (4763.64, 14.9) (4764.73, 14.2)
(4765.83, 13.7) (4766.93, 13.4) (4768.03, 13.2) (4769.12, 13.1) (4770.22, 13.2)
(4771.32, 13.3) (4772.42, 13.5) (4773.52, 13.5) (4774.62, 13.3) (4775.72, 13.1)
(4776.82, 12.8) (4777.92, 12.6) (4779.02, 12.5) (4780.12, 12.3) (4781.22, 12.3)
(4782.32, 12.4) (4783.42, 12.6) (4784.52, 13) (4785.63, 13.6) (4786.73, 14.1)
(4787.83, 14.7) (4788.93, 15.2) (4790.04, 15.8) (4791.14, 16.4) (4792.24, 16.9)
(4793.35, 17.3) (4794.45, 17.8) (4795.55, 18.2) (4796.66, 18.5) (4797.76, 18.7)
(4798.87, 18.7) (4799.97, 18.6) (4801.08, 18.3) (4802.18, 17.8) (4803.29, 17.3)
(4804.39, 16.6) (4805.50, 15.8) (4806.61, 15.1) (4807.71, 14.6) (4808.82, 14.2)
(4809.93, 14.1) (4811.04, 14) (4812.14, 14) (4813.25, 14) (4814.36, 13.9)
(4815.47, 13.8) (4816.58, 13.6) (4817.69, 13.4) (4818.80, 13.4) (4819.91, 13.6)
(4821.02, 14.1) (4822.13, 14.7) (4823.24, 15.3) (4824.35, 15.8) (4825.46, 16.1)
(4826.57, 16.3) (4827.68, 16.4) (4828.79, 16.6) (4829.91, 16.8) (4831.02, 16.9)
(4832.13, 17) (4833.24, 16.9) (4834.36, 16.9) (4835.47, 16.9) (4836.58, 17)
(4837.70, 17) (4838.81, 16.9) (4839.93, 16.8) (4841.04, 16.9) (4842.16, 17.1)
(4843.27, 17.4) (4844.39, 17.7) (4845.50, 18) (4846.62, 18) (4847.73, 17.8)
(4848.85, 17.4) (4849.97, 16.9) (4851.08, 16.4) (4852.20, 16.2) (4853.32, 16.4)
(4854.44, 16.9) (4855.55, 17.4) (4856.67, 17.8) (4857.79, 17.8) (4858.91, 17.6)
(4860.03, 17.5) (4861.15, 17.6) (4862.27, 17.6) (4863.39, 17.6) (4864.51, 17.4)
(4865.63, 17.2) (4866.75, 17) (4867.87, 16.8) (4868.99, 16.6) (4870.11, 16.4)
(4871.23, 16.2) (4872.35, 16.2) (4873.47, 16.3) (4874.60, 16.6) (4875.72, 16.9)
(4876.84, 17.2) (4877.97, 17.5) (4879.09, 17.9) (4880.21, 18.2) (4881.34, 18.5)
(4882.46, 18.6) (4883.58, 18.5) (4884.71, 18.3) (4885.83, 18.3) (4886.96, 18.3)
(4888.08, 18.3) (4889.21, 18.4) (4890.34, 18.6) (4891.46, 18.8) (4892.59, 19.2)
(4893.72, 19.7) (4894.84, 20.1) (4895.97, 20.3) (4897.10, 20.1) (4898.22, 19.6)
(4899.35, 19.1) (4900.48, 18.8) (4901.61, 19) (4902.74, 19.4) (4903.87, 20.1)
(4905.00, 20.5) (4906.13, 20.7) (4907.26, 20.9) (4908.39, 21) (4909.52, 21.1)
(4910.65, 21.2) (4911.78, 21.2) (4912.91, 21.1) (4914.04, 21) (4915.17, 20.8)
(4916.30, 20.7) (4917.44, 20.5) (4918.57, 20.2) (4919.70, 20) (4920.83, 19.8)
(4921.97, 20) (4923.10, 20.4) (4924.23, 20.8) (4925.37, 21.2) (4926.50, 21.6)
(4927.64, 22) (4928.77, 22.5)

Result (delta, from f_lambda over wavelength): 15.9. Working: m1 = 18.4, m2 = 13.4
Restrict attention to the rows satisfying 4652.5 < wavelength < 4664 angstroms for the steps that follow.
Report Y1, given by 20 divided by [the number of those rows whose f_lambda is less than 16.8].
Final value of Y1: 5.0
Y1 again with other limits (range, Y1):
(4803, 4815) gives 2.0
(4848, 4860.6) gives 6.7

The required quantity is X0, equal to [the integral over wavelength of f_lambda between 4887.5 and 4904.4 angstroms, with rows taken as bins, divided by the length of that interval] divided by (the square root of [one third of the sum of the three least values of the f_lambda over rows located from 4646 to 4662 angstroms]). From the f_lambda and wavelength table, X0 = 4.88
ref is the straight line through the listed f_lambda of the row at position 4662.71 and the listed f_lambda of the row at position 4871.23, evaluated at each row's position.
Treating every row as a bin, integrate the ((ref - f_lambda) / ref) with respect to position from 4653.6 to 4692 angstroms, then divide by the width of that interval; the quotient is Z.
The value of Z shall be 0.11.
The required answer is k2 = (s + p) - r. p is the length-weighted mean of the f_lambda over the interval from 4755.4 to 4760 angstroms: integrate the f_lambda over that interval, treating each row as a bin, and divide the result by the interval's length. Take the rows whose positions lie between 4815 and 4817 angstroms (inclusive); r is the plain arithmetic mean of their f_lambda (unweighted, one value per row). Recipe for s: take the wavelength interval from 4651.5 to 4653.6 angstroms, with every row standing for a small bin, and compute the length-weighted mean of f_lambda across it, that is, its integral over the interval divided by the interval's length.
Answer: 20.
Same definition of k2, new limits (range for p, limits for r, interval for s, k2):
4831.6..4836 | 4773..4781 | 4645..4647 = 21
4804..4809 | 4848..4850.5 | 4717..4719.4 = 16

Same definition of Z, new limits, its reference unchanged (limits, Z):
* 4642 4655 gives 0.16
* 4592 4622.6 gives 0.12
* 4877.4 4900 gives -0.18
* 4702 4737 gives 0.01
